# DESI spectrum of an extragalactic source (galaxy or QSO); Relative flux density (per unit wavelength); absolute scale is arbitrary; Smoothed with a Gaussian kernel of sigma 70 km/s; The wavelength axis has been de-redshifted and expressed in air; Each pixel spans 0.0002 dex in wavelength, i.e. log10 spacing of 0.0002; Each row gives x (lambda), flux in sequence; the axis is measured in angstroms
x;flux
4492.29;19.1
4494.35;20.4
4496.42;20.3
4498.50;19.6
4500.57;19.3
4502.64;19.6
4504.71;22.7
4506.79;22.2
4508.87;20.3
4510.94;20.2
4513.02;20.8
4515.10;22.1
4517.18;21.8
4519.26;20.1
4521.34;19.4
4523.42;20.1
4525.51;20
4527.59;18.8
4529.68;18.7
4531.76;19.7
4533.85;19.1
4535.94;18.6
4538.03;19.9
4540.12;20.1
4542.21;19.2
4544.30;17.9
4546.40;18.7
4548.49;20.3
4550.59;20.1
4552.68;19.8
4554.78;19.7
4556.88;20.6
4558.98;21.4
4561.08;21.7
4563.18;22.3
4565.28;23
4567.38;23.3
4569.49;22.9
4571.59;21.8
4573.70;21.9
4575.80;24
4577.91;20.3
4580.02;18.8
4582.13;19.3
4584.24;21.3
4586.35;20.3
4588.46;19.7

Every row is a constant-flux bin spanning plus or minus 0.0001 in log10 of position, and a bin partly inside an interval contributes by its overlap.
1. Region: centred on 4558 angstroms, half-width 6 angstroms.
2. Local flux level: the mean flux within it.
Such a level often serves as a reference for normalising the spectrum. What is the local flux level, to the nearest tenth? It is 20.9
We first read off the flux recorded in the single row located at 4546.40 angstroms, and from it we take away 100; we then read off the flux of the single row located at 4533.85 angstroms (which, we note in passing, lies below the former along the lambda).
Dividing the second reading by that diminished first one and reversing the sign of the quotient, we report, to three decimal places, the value 0.235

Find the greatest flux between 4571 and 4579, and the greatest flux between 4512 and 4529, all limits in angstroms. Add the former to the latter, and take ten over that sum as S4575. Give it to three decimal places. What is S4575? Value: 0.217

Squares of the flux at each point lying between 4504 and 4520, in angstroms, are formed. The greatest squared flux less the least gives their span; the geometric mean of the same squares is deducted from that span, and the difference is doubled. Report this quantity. -681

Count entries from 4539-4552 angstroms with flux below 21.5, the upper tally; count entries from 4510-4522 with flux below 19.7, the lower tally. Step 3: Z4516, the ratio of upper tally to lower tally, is 6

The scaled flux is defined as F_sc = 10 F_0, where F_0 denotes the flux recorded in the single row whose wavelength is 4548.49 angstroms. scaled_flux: 203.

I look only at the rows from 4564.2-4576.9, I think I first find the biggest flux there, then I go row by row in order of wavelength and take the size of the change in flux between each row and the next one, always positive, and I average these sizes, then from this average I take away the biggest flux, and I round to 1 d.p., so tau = -23.2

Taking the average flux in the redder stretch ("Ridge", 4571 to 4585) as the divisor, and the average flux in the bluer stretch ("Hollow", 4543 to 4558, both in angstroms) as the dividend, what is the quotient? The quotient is 0.93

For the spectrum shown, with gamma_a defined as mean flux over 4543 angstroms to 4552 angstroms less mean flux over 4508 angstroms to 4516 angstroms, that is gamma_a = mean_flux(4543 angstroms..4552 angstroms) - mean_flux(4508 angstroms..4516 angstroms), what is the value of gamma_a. -1.6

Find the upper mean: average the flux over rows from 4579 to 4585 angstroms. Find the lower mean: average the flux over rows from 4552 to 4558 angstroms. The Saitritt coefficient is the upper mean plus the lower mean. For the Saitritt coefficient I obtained 39.8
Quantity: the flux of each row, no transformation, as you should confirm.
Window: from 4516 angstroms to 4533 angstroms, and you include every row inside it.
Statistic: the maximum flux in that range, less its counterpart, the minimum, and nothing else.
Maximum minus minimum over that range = 3.1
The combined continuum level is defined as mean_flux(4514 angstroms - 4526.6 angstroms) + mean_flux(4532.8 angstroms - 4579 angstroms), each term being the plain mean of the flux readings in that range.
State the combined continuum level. 41.3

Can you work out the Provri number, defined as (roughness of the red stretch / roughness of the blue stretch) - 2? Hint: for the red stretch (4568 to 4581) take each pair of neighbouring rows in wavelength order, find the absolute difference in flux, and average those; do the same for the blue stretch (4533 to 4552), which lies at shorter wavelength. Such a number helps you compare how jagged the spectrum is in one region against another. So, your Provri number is 0.0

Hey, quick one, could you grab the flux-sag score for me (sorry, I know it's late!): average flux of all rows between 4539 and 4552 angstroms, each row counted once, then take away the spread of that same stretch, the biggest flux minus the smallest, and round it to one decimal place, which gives 17.0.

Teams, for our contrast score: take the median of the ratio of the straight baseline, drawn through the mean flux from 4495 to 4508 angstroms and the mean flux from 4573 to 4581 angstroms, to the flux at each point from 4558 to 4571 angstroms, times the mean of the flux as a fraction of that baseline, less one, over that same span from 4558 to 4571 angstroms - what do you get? 0.06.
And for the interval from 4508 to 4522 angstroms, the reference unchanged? 0.00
